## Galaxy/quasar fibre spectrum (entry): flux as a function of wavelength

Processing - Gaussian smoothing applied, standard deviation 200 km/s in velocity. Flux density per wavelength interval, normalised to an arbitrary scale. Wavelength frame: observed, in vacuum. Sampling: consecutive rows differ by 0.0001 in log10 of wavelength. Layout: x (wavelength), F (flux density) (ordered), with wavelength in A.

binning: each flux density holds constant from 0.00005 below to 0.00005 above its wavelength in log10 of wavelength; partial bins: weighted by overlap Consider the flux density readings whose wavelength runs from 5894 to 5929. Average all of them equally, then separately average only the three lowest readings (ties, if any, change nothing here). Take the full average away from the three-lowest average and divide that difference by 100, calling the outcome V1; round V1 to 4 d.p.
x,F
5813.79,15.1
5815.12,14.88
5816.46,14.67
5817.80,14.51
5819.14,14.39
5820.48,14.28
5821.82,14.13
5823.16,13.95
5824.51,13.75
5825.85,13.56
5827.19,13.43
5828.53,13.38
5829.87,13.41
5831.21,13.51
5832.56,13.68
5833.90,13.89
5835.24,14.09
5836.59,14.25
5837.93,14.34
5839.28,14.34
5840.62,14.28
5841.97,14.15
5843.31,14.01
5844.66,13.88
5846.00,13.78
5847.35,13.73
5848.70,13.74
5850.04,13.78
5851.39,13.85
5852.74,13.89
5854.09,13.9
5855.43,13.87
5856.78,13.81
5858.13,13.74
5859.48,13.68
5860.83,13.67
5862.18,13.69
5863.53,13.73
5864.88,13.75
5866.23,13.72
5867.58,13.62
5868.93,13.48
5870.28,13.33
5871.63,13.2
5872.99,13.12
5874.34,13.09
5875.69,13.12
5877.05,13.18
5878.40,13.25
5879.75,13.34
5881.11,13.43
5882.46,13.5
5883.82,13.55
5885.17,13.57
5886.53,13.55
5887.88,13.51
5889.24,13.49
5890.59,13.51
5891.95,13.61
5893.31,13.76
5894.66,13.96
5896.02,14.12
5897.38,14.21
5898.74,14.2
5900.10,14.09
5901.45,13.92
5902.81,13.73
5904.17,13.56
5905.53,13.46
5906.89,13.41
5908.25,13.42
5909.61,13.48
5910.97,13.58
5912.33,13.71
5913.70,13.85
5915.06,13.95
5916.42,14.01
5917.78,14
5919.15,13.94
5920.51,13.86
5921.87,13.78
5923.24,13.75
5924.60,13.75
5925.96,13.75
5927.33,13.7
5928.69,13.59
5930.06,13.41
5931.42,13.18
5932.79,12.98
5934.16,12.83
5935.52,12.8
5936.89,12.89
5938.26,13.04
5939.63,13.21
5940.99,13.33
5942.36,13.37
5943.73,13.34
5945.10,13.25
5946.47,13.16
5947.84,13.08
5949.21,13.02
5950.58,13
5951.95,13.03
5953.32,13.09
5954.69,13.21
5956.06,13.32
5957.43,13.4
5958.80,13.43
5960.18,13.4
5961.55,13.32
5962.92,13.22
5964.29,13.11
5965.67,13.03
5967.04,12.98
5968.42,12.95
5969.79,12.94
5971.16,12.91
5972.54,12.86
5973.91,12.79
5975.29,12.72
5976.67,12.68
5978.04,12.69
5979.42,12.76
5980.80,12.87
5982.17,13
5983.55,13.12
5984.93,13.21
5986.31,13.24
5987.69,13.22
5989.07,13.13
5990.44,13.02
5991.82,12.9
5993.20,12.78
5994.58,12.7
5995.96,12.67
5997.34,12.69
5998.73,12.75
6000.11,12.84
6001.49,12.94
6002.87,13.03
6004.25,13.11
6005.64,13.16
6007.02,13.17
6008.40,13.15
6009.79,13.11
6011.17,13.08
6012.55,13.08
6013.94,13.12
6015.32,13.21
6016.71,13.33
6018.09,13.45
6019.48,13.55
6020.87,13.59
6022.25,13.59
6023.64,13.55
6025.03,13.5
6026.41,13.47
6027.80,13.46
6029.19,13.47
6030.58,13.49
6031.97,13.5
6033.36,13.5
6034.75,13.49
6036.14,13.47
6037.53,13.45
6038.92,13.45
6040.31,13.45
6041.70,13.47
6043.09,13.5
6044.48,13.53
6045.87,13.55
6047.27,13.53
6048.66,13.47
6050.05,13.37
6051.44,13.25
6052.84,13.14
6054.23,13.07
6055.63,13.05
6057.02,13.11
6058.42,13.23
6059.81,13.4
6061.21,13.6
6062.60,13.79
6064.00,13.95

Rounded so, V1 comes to -0.0037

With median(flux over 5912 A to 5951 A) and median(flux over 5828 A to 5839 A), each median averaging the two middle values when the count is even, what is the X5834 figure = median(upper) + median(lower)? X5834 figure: 27.2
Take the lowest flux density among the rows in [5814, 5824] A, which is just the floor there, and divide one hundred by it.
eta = 7.17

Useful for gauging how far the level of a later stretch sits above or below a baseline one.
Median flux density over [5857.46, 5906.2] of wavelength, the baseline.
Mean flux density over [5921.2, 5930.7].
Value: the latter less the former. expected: 0.11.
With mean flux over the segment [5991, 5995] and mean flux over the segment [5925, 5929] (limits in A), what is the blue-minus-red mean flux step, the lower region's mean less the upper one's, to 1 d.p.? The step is 0.9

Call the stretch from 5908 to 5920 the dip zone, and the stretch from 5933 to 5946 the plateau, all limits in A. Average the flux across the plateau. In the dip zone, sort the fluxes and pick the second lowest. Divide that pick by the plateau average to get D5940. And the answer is 1.03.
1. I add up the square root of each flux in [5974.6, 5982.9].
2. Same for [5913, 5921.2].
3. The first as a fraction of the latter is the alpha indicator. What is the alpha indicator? 0.958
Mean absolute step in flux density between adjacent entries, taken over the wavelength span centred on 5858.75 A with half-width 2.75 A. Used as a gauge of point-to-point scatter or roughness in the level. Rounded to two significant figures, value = 0.047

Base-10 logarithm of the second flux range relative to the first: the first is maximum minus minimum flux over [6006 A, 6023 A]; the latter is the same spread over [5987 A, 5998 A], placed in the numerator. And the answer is 0.0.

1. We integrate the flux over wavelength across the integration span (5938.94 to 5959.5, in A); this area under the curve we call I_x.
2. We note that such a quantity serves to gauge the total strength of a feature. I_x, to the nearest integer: 272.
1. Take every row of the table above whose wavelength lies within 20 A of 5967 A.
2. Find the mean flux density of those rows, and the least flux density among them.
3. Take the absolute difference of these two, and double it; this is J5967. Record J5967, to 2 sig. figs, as 0.74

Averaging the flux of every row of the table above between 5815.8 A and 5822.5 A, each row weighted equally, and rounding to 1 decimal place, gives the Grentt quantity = 14.4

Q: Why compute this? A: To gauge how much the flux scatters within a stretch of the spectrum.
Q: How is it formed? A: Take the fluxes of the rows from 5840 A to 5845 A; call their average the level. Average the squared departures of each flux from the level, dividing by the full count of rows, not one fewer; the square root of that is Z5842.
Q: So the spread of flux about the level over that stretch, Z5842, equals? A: 0.15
